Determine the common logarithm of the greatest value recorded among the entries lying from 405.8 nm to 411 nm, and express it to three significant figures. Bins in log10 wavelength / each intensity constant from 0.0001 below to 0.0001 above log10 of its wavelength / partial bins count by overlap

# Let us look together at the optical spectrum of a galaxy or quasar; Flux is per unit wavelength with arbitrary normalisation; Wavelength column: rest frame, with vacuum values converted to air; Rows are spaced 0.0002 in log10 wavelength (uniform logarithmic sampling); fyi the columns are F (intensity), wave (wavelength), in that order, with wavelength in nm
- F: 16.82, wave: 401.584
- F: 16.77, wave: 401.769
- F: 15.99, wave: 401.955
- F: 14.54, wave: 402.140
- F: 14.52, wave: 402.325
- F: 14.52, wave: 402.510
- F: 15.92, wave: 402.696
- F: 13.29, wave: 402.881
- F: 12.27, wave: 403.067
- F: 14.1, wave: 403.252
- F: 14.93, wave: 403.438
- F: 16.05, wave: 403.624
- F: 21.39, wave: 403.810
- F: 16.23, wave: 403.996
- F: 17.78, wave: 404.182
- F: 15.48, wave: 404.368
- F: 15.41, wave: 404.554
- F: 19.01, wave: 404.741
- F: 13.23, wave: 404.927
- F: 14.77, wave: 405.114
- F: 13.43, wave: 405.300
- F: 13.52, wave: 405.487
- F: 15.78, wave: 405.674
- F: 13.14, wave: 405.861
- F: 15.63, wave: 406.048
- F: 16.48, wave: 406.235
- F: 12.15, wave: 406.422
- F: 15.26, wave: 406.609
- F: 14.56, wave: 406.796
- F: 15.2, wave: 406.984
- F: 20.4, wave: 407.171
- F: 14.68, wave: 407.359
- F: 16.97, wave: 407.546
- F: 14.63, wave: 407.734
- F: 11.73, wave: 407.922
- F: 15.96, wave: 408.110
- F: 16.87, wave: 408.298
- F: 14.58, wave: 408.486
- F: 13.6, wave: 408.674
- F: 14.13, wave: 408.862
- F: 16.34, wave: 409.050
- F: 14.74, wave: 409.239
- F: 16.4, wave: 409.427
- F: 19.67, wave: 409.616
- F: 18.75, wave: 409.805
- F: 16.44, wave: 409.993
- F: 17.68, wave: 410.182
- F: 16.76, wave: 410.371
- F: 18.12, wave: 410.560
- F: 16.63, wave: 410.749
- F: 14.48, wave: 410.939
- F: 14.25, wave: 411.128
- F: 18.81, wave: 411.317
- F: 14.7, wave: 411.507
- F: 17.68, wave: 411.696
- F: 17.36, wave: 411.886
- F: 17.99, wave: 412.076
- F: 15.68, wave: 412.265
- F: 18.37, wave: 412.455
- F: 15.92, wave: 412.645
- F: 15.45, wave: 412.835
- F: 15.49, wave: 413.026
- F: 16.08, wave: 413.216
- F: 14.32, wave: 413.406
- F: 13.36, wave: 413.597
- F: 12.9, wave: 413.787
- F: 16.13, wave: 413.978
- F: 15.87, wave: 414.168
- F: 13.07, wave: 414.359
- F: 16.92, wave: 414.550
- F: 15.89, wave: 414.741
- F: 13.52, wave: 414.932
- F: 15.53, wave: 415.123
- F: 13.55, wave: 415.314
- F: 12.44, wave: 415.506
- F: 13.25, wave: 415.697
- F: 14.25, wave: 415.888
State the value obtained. 1.31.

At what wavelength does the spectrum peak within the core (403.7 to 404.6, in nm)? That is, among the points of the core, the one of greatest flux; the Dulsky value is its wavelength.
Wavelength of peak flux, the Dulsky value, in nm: 403.810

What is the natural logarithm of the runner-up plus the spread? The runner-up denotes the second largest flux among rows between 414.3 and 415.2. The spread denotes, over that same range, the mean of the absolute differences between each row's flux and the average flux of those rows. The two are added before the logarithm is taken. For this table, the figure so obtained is 2.85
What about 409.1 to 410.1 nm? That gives 3.01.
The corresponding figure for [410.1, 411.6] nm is 2.97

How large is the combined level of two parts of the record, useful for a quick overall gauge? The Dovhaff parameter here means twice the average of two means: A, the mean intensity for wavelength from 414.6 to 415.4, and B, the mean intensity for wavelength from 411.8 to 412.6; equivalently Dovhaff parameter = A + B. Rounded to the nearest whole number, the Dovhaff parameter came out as 32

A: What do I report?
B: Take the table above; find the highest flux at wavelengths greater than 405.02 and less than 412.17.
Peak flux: 20.4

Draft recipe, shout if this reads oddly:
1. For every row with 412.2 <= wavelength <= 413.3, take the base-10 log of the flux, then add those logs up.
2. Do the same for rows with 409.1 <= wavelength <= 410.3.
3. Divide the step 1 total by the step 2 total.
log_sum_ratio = 0.98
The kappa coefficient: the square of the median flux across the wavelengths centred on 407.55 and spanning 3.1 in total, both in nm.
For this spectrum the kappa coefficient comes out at 231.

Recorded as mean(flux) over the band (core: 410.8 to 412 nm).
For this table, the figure 16.2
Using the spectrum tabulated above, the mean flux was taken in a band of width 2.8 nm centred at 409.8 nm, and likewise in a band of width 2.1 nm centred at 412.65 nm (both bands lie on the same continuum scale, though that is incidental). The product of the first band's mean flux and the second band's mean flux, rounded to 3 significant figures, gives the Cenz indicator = 261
